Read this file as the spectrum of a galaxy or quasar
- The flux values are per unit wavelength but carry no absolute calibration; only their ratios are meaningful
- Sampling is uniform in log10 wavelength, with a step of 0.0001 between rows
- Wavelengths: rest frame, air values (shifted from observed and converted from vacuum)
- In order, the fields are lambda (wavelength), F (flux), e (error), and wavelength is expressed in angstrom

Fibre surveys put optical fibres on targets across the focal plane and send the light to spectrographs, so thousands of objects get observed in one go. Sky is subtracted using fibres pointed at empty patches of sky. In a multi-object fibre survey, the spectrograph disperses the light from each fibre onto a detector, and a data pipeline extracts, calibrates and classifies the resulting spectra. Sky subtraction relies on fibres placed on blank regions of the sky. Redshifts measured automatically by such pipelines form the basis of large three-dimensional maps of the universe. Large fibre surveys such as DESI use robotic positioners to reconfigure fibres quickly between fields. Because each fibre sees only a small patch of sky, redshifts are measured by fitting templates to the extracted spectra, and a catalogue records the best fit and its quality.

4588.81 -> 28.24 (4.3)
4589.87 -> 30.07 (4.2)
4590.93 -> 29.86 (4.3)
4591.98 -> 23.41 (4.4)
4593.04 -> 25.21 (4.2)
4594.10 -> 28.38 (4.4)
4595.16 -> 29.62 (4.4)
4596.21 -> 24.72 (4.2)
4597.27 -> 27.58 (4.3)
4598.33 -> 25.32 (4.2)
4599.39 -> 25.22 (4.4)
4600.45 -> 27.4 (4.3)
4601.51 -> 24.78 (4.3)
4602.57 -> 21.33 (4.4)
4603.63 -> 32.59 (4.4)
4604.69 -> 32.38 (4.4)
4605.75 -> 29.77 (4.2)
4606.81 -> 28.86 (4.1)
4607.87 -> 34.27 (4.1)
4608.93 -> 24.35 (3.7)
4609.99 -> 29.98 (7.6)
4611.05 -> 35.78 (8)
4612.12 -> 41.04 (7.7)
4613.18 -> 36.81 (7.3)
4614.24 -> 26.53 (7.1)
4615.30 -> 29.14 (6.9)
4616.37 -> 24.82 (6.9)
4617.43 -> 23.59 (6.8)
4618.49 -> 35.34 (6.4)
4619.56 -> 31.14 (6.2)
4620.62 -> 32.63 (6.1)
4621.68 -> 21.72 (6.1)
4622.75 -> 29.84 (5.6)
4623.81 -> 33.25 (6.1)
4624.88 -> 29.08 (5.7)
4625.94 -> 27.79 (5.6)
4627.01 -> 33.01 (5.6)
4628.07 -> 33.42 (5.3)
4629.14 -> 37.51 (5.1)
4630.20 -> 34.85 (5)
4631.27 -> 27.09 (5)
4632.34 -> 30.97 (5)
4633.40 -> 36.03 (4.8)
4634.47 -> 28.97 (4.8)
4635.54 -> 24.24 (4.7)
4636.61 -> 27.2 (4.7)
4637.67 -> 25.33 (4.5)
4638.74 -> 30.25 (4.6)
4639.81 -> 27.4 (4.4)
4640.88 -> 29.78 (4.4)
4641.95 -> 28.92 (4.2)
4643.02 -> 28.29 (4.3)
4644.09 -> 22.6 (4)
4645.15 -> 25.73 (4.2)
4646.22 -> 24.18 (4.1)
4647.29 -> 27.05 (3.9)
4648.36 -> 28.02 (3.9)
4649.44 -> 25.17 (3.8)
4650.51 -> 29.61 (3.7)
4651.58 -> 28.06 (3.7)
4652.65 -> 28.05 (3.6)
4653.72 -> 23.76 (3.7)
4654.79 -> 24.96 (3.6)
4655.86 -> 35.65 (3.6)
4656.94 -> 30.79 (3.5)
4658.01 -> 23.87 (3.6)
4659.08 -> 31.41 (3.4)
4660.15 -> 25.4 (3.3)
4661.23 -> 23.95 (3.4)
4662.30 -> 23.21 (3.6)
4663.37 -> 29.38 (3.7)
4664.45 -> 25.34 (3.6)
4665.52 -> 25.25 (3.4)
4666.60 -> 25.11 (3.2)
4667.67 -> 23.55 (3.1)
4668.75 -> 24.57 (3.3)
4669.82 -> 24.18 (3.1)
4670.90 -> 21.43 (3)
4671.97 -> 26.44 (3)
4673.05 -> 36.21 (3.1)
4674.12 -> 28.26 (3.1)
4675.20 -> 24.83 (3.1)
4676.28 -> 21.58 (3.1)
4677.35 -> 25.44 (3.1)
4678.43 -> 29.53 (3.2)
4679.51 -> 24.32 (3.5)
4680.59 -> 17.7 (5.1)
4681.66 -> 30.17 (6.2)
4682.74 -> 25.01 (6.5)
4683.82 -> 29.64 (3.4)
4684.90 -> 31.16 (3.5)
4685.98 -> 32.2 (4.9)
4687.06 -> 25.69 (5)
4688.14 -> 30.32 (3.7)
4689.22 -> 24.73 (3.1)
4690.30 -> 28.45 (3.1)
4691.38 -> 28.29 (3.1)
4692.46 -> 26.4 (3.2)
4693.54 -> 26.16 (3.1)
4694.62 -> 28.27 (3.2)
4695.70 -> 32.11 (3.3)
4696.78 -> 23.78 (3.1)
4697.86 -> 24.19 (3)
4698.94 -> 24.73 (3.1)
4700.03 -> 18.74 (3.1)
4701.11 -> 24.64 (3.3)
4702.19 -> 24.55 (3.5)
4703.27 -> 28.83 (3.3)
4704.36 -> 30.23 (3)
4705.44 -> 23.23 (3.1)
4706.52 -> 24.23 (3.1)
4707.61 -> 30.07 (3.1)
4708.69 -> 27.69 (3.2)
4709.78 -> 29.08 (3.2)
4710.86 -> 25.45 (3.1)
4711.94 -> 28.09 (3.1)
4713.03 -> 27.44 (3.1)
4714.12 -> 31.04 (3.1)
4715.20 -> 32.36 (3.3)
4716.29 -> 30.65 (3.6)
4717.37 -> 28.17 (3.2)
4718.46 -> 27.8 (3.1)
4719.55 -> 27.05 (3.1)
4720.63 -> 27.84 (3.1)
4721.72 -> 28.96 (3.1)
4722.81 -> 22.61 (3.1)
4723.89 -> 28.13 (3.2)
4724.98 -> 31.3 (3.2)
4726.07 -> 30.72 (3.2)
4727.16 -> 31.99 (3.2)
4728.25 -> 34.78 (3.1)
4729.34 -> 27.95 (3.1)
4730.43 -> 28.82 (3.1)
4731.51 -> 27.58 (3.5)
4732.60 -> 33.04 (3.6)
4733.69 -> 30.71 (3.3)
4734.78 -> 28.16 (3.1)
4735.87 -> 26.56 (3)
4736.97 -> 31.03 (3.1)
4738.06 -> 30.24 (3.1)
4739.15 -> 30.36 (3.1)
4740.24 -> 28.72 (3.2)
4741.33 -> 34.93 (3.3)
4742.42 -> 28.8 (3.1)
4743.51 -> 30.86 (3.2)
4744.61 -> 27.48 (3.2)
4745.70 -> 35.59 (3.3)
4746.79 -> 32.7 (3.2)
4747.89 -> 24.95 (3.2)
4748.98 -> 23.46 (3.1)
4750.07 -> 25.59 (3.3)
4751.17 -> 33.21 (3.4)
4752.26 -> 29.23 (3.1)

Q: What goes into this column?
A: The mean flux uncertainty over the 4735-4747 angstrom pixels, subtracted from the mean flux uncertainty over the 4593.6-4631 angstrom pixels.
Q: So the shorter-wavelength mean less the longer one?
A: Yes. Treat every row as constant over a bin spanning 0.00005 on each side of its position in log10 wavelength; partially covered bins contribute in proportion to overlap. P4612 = 2.3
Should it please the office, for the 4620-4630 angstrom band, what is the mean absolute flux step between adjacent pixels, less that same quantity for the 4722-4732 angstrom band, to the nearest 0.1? 1.9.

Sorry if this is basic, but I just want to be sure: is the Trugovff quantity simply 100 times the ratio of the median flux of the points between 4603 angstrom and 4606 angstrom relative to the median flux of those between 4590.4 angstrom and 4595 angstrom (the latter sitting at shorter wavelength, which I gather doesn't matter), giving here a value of 121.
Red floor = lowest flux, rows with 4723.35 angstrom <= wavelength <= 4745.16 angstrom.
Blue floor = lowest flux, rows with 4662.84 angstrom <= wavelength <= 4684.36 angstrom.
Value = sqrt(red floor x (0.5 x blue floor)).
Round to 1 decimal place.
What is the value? 15.3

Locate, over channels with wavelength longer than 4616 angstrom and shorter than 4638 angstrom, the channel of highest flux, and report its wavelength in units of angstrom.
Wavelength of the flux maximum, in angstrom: 4629.14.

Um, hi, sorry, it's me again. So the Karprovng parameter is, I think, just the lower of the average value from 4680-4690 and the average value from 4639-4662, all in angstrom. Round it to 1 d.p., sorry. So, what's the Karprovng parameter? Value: 27.3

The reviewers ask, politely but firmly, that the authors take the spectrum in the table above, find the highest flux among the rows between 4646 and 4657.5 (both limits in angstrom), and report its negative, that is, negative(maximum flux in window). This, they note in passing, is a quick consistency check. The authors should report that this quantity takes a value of -36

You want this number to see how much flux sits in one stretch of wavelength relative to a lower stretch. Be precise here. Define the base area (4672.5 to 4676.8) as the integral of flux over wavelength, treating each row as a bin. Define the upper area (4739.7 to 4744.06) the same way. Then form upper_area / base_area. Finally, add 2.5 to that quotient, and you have 3.63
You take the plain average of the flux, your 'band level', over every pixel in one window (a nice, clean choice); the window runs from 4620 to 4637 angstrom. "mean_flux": 30.5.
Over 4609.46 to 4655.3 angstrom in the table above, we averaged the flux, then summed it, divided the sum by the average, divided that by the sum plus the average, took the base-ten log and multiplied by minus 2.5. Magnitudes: 3.69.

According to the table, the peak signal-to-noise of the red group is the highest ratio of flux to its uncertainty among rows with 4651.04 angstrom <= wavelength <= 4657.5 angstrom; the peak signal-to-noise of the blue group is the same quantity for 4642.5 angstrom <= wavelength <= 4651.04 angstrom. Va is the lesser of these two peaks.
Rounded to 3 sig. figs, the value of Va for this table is 8.00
